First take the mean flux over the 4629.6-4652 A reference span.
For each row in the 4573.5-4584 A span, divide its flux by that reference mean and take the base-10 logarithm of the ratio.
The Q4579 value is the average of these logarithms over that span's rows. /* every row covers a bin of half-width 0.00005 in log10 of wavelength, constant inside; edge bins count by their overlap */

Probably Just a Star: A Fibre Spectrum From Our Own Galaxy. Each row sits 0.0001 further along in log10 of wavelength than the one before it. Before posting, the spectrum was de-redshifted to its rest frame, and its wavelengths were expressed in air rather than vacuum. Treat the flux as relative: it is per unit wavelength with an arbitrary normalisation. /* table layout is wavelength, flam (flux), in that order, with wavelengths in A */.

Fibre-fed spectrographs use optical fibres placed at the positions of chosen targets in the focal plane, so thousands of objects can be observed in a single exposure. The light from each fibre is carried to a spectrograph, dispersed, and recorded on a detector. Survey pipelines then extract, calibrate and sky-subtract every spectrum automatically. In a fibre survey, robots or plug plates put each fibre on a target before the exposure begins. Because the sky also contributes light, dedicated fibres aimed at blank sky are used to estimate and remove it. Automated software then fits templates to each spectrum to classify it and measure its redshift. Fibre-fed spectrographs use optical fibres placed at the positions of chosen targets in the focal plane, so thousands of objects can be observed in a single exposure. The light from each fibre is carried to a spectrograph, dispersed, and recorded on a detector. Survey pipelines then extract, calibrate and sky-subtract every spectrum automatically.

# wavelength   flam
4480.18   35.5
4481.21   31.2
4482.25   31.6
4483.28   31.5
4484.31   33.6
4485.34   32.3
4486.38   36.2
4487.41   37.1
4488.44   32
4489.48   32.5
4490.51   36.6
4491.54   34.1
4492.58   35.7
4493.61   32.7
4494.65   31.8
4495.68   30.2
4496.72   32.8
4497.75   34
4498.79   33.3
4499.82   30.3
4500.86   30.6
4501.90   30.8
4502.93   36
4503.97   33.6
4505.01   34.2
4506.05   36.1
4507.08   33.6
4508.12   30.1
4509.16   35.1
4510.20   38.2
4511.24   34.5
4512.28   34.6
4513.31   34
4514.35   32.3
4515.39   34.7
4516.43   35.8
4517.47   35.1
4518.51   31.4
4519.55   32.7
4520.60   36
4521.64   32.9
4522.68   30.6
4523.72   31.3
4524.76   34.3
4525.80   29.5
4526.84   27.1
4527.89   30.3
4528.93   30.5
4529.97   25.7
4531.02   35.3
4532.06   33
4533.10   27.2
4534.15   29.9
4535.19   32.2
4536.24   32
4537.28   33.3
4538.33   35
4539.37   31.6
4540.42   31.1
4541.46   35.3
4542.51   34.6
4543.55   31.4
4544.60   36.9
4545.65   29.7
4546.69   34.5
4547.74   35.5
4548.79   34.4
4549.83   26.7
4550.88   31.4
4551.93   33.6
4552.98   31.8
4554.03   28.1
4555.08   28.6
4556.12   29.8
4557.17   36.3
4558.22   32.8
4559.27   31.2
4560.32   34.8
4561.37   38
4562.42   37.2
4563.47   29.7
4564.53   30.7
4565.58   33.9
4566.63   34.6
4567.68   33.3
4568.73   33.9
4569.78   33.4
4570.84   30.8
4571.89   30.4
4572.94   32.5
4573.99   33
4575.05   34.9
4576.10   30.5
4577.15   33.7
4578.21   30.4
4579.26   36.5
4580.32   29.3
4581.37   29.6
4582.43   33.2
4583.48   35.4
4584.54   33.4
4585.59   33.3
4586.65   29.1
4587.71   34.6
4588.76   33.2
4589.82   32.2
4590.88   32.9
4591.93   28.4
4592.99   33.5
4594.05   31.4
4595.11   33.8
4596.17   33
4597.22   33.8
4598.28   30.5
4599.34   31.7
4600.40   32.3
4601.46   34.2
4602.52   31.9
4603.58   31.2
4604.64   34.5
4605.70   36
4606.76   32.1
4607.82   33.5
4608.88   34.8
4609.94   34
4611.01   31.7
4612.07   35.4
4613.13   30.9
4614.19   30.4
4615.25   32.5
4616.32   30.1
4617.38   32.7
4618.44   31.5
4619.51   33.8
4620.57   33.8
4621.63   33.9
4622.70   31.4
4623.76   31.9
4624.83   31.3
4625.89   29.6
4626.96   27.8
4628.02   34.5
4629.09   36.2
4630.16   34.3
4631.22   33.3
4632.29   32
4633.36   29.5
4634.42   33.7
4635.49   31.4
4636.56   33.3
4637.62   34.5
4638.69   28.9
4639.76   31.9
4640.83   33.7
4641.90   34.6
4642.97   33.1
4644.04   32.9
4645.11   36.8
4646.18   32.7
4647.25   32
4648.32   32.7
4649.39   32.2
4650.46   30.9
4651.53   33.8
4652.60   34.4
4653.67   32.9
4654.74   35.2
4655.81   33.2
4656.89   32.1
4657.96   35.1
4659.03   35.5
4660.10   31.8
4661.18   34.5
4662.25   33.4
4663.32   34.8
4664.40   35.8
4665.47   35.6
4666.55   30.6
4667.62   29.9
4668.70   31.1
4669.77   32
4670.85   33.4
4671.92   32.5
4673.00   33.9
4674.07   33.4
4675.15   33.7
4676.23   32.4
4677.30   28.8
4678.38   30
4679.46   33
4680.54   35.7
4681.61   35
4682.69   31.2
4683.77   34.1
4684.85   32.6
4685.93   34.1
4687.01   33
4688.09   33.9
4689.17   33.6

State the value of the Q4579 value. -0.003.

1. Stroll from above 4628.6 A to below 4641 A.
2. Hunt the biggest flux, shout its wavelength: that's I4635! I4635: 4629.09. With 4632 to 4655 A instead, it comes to 4645.11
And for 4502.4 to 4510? 4506.05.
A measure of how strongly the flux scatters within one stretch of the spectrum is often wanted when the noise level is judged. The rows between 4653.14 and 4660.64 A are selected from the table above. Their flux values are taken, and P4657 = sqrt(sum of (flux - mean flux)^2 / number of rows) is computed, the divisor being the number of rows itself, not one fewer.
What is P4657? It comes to 1.4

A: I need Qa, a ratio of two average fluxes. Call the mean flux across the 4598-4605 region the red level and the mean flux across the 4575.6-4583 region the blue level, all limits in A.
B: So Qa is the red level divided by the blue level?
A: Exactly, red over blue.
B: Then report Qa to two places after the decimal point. 1.01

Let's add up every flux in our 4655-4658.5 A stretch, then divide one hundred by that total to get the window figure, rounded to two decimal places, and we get 1.00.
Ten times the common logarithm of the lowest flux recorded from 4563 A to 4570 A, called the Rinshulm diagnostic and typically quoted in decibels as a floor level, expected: 14.7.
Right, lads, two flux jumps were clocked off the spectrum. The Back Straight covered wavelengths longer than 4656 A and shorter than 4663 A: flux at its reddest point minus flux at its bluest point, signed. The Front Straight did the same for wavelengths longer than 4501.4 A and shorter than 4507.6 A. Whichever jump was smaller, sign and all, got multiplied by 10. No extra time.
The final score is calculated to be 13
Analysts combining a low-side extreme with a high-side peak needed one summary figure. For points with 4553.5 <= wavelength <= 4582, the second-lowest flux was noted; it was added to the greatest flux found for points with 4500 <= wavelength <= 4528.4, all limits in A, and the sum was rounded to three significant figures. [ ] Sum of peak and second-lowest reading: 66.8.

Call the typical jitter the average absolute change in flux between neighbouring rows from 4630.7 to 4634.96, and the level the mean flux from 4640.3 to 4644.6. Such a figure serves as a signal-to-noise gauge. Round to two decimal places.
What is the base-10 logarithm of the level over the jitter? 1.10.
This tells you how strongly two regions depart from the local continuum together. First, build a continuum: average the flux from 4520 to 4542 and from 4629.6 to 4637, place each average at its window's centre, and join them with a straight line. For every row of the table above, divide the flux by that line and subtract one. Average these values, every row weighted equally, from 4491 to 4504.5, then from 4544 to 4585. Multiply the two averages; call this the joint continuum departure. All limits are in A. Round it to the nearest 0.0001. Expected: 0.0011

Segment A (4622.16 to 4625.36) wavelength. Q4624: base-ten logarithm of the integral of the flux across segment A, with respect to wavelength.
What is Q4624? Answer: 2.003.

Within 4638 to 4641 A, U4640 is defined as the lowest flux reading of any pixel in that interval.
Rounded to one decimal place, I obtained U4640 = 28.9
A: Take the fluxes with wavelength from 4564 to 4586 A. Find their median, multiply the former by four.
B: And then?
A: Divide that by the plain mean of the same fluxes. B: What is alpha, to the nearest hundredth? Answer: 4.07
